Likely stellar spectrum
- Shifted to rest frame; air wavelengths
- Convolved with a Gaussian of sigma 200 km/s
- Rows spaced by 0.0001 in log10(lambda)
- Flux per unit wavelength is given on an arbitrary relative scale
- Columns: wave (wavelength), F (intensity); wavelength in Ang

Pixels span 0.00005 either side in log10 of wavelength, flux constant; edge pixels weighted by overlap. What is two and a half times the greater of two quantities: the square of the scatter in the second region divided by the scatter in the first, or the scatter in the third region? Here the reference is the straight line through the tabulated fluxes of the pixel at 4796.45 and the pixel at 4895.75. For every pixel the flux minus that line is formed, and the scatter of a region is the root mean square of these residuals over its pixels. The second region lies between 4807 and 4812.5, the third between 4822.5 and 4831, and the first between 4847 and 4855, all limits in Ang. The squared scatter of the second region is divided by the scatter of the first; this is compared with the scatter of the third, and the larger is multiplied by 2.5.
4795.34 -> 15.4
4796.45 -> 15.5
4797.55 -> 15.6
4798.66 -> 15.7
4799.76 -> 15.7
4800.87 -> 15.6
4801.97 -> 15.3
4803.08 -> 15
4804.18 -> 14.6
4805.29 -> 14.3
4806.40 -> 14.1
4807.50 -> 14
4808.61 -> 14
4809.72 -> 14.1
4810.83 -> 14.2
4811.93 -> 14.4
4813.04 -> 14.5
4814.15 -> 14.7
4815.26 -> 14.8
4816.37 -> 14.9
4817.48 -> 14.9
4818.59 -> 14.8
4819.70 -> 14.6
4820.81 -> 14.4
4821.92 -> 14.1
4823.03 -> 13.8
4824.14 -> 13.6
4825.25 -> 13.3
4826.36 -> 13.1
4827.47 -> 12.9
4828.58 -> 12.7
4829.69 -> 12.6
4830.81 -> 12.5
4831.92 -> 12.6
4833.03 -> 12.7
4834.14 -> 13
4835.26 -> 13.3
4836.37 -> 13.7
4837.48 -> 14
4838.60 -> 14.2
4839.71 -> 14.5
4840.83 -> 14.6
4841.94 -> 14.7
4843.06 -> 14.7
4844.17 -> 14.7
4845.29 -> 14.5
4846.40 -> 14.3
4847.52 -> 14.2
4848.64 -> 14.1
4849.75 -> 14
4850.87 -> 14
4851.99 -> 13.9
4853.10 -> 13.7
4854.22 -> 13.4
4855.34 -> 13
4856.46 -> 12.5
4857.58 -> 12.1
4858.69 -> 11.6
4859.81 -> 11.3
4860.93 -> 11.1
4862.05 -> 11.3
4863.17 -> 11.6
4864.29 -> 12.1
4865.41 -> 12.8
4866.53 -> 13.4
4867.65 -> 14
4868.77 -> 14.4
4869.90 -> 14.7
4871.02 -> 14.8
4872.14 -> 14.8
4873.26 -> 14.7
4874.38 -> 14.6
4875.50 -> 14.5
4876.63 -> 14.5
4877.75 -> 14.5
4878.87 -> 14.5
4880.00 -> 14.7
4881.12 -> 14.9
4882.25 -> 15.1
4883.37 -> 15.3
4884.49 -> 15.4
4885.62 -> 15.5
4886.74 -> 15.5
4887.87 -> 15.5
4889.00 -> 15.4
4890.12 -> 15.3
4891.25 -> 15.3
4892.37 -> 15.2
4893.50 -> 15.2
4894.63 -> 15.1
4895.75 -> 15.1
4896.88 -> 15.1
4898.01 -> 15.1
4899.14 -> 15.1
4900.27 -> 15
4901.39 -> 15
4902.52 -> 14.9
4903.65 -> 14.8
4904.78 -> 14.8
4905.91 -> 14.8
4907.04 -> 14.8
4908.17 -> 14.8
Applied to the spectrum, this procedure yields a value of 5.9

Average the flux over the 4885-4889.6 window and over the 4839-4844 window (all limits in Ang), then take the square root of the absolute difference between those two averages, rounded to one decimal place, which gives 0.9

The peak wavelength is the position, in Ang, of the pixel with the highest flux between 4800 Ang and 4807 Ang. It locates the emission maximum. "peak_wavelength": 4800.87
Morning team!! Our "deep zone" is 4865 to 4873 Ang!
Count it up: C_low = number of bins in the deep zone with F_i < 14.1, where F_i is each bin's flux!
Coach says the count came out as 3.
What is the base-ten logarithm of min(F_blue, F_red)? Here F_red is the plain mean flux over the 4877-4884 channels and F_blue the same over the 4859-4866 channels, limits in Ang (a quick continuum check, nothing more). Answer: 1.07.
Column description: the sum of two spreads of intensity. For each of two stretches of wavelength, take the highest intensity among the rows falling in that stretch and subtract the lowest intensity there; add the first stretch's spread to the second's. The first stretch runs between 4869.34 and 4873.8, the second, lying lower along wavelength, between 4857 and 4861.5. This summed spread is 1.1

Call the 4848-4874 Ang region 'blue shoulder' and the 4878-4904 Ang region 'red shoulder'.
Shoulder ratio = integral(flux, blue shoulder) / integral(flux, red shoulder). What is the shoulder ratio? 0.87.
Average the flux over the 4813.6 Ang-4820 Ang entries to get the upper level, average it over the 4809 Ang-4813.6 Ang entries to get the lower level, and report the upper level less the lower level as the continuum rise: 0.5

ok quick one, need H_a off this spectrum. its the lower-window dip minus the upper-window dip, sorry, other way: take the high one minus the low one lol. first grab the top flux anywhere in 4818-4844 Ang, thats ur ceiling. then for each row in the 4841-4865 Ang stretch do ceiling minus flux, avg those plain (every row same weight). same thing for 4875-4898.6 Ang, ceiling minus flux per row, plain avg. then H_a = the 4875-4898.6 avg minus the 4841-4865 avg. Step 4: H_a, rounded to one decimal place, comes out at -1.9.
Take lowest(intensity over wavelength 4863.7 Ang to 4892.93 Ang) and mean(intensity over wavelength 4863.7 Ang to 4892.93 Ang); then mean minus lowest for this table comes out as 2.6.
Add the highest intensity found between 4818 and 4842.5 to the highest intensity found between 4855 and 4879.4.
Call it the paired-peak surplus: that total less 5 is 24.6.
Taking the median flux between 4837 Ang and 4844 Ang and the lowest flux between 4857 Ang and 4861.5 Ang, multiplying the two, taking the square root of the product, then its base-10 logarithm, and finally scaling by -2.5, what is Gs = -2.76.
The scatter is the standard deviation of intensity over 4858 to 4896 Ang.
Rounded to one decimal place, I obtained 1.4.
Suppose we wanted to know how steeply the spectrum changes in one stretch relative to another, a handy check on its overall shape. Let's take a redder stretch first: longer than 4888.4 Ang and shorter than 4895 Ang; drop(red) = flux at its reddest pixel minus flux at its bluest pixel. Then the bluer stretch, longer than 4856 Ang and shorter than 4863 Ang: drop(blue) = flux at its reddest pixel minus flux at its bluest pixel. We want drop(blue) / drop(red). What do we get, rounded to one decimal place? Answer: 4.0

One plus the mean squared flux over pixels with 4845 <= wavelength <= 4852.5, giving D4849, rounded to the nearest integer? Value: 201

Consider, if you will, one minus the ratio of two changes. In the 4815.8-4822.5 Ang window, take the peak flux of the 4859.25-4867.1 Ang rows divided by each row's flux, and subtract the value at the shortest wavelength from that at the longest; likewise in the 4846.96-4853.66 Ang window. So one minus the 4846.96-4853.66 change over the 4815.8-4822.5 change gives 0.33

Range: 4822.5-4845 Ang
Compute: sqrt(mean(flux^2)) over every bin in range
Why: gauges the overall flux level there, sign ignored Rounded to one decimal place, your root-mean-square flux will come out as 13.6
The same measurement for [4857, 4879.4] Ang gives 13.4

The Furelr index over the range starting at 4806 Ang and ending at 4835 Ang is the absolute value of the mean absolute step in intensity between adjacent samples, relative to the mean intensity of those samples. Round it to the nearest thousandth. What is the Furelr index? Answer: 0.011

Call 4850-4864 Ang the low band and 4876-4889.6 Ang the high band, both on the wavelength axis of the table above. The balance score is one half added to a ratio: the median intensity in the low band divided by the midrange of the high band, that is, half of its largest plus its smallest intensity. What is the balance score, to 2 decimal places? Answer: 1.32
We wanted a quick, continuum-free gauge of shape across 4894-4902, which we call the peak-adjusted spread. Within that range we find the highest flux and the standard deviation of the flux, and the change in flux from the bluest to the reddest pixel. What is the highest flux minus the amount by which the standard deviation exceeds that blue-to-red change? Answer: 14.95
